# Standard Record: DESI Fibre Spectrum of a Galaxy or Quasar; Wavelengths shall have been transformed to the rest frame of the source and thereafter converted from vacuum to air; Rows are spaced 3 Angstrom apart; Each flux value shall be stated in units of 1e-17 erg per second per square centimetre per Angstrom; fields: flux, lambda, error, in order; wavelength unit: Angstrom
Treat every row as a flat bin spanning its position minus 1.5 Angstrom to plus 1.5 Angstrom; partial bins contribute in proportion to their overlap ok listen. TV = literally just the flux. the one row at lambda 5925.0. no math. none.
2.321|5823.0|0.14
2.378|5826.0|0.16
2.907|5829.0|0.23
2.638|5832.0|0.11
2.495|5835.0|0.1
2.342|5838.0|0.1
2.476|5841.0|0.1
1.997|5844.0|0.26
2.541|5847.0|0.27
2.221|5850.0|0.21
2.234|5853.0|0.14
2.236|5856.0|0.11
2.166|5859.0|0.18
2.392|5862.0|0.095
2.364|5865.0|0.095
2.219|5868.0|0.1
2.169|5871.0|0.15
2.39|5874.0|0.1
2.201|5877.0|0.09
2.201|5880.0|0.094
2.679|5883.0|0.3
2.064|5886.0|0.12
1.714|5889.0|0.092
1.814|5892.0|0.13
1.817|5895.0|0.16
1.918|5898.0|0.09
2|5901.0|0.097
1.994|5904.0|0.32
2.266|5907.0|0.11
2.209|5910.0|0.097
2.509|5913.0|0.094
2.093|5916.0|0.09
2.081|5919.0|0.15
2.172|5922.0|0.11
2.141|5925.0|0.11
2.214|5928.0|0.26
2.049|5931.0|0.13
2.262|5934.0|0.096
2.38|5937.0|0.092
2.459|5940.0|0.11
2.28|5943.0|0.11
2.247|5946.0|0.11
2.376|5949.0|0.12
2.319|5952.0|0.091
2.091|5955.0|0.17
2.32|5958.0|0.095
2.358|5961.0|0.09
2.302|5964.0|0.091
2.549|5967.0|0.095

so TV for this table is 2.141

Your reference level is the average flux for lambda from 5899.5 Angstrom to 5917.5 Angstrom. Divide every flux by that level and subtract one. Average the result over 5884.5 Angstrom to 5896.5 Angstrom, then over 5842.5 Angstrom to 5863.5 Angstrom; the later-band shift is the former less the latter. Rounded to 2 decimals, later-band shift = -0.19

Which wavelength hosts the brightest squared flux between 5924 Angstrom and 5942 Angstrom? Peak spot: 5940.0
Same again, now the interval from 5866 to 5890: 5883.0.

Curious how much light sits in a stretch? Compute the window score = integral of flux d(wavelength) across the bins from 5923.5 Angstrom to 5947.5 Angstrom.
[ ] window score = 54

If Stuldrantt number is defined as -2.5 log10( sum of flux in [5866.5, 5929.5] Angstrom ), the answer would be -4.1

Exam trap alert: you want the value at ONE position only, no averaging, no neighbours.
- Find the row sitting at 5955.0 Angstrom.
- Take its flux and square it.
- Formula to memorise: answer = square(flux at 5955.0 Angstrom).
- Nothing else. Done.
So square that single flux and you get 4.4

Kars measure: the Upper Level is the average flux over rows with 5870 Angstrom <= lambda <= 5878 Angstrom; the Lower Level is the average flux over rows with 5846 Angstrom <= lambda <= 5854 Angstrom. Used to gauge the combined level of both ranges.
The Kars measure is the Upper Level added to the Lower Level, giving 4.59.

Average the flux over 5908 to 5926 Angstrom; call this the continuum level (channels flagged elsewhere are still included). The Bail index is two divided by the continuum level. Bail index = 0.91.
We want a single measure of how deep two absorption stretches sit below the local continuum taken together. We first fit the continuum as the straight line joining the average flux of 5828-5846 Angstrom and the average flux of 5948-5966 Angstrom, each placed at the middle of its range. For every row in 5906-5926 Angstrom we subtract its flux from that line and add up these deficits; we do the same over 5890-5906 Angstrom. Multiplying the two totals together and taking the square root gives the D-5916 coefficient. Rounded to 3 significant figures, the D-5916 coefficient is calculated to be 1.55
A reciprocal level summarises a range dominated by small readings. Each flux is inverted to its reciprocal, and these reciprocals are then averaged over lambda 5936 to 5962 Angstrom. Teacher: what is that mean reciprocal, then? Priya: 0.433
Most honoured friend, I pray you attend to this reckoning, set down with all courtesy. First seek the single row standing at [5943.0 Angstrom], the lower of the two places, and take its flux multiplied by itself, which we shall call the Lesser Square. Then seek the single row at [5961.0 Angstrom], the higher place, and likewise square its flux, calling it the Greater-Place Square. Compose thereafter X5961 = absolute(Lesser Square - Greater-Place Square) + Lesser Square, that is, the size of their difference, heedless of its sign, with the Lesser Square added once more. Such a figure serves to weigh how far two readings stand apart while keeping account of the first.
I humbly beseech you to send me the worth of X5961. 5.6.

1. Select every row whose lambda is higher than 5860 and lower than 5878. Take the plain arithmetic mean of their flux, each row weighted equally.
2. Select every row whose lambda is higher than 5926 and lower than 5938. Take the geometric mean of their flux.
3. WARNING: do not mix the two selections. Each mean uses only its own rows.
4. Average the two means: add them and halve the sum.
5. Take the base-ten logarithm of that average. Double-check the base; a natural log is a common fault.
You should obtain 0.353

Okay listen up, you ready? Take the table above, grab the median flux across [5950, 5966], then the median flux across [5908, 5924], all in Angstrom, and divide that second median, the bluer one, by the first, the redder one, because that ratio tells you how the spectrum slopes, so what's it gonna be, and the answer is 0.94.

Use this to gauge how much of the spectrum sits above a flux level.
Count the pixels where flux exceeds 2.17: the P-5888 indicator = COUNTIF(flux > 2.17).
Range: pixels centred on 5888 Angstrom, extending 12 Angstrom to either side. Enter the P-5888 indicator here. 3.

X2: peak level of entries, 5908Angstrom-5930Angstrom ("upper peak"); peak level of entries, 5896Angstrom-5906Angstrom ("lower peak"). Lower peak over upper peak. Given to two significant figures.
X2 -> 0.80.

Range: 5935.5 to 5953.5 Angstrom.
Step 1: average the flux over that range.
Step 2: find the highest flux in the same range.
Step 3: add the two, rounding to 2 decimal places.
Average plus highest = 4.80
